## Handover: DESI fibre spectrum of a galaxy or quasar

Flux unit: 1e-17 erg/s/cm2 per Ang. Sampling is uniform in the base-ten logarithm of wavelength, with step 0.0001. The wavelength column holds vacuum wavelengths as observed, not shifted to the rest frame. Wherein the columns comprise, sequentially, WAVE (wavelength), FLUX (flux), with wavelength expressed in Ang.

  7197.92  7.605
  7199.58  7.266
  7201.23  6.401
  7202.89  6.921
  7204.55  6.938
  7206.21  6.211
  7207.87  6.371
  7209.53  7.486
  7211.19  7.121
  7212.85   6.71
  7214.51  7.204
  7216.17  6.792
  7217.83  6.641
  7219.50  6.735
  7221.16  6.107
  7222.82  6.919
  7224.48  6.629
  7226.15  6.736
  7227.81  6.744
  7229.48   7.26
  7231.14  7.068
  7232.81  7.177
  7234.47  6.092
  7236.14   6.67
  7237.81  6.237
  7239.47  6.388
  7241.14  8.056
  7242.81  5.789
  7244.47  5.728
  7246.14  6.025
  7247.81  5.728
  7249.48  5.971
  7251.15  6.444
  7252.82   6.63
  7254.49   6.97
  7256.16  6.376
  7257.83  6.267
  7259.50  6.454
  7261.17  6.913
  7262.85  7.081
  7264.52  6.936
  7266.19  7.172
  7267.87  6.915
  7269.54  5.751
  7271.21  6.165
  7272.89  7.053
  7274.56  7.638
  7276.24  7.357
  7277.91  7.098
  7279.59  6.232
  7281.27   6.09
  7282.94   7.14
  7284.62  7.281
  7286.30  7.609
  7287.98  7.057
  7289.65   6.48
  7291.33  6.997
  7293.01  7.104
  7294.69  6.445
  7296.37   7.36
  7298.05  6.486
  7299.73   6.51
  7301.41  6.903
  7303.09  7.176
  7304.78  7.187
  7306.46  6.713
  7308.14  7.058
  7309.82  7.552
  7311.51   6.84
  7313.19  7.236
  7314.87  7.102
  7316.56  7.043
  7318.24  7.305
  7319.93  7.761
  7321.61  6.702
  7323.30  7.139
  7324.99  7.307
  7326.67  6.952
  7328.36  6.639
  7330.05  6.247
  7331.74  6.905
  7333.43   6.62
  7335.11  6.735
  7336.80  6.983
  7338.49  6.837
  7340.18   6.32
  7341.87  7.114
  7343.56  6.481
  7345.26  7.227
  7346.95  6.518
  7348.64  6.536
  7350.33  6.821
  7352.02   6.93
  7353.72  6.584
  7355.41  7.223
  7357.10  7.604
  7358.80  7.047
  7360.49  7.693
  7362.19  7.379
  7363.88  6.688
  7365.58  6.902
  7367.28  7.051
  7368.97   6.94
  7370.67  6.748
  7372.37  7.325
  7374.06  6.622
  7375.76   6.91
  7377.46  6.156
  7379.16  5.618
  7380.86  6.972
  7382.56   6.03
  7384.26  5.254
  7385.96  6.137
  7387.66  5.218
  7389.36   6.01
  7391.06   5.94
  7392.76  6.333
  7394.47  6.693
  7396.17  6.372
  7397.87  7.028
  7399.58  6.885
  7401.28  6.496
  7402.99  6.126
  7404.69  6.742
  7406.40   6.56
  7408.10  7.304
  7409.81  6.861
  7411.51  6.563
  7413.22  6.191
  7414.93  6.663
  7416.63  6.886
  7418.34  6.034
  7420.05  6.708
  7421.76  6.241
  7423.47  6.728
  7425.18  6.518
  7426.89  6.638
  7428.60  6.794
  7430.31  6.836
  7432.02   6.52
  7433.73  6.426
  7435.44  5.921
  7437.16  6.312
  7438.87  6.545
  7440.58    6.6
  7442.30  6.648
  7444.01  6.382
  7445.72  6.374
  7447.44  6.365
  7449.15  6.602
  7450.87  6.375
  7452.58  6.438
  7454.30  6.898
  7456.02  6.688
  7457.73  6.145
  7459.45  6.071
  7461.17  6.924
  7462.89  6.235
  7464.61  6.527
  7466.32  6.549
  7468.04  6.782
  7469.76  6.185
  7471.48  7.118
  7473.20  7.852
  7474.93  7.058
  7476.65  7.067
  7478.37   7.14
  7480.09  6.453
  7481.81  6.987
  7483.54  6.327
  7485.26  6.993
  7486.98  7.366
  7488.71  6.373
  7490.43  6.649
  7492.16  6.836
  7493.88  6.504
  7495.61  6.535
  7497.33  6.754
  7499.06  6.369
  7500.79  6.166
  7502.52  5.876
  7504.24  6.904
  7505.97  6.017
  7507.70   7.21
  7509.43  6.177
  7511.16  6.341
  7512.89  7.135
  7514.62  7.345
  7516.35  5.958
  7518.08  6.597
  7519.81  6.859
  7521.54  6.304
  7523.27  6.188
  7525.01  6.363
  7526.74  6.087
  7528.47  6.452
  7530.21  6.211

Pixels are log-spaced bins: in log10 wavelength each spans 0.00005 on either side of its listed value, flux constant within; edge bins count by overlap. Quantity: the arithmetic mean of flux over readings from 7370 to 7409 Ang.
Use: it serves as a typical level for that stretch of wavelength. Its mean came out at 6.41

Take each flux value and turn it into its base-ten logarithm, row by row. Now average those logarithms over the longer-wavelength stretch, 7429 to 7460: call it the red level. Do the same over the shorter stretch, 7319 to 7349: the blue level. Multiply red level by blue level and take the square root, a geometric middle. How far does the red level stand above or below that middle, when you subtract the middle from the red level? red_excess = -0.012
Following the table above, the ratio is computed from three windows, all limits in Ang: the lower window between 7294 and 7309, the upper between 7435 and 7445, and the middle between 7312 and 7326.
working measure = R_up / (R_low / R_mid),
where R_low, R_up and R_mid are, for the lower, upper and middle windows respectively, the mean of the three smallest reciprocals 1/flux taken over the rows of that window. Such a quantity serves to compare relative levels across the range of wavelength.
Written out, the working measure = 0.147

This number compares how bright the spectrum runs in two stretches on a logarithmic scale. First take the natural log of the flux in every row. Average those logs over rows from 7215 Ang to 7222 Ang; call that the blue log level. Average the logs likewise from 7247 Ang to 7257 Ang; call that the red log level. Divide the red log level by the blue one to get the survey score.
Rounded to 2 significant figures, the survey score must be 0.98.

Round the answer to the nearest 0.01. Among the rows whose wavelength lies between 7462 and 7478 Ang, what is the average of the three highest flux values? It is 7.35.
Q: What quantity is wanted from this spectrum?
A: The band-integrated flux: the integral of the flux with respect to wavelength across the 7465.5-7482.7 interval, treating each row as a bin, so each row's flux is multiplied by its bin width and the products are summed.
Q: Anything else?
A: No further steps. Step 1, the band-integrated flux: 119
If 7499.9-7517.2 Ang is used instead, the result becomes 113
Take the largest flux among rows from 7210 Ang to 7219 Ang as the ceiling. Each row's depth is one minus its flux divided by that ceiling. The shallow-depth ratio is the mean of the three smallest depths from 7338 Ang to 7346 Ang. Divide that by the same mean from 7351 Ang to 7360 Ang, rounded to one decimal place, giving -1.7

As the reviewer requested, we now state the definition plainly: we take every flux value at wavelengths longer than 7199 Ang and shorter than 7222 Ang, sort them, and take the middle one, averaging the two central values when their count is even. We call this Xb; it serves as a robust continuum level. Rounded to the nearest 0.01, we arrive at 6.76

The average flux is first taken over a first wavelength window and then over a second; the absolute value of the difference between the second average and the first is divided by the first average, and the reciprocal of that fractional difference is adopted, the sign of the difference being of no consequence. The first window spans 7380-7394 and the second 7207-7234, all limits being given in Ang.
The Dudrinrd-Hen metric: 7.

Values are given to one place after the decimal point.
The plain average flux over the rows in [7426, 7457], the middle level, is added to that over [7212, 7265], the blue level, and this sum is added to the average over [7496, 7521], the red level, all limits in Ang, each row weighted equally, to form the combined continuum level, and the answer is 19.7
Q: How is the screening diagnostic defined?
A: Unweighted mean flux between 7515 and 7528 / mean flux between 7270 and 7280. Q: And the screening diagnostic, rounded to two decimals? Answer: 0.92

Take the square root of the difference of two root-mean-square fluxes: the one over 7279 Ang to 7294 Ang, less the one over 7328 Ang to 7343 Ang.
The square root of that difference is 0.4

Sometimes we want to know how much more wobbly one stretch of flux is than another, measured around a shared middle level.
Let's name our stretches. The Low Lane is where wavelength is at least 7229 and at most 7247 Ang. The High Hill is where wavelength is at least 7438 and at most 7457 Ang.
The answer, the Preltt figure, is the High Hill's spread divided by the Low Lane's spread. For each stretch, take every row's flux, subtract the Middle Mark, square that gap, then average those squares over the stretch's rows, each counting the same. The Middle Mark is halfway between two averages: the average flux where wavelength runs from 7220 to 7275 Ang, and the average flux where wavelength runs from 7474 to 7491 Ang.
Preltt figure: 0.1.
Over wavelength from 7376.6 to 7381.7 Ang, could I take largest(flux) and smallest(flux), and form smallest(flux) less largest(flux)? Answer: -1.35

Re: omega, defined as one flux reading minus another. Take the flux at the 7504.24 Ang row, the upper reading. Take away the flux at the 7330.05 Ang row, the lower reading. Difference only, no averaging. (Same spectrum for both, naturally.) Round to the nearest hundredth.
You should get 0.66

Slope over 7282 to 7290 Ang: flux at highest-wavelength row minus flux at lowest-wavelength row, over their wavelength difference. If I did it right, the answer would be -0.10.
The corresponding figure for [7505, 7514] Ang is 0.16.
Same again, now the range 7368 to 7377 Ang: 0.00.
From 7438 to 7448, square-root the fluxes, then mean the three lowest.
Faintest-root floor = 2.52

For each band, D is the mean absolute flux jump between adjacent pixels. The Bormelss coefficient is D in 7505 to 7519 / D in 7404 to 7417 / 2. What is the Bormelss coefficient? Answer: 0.99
